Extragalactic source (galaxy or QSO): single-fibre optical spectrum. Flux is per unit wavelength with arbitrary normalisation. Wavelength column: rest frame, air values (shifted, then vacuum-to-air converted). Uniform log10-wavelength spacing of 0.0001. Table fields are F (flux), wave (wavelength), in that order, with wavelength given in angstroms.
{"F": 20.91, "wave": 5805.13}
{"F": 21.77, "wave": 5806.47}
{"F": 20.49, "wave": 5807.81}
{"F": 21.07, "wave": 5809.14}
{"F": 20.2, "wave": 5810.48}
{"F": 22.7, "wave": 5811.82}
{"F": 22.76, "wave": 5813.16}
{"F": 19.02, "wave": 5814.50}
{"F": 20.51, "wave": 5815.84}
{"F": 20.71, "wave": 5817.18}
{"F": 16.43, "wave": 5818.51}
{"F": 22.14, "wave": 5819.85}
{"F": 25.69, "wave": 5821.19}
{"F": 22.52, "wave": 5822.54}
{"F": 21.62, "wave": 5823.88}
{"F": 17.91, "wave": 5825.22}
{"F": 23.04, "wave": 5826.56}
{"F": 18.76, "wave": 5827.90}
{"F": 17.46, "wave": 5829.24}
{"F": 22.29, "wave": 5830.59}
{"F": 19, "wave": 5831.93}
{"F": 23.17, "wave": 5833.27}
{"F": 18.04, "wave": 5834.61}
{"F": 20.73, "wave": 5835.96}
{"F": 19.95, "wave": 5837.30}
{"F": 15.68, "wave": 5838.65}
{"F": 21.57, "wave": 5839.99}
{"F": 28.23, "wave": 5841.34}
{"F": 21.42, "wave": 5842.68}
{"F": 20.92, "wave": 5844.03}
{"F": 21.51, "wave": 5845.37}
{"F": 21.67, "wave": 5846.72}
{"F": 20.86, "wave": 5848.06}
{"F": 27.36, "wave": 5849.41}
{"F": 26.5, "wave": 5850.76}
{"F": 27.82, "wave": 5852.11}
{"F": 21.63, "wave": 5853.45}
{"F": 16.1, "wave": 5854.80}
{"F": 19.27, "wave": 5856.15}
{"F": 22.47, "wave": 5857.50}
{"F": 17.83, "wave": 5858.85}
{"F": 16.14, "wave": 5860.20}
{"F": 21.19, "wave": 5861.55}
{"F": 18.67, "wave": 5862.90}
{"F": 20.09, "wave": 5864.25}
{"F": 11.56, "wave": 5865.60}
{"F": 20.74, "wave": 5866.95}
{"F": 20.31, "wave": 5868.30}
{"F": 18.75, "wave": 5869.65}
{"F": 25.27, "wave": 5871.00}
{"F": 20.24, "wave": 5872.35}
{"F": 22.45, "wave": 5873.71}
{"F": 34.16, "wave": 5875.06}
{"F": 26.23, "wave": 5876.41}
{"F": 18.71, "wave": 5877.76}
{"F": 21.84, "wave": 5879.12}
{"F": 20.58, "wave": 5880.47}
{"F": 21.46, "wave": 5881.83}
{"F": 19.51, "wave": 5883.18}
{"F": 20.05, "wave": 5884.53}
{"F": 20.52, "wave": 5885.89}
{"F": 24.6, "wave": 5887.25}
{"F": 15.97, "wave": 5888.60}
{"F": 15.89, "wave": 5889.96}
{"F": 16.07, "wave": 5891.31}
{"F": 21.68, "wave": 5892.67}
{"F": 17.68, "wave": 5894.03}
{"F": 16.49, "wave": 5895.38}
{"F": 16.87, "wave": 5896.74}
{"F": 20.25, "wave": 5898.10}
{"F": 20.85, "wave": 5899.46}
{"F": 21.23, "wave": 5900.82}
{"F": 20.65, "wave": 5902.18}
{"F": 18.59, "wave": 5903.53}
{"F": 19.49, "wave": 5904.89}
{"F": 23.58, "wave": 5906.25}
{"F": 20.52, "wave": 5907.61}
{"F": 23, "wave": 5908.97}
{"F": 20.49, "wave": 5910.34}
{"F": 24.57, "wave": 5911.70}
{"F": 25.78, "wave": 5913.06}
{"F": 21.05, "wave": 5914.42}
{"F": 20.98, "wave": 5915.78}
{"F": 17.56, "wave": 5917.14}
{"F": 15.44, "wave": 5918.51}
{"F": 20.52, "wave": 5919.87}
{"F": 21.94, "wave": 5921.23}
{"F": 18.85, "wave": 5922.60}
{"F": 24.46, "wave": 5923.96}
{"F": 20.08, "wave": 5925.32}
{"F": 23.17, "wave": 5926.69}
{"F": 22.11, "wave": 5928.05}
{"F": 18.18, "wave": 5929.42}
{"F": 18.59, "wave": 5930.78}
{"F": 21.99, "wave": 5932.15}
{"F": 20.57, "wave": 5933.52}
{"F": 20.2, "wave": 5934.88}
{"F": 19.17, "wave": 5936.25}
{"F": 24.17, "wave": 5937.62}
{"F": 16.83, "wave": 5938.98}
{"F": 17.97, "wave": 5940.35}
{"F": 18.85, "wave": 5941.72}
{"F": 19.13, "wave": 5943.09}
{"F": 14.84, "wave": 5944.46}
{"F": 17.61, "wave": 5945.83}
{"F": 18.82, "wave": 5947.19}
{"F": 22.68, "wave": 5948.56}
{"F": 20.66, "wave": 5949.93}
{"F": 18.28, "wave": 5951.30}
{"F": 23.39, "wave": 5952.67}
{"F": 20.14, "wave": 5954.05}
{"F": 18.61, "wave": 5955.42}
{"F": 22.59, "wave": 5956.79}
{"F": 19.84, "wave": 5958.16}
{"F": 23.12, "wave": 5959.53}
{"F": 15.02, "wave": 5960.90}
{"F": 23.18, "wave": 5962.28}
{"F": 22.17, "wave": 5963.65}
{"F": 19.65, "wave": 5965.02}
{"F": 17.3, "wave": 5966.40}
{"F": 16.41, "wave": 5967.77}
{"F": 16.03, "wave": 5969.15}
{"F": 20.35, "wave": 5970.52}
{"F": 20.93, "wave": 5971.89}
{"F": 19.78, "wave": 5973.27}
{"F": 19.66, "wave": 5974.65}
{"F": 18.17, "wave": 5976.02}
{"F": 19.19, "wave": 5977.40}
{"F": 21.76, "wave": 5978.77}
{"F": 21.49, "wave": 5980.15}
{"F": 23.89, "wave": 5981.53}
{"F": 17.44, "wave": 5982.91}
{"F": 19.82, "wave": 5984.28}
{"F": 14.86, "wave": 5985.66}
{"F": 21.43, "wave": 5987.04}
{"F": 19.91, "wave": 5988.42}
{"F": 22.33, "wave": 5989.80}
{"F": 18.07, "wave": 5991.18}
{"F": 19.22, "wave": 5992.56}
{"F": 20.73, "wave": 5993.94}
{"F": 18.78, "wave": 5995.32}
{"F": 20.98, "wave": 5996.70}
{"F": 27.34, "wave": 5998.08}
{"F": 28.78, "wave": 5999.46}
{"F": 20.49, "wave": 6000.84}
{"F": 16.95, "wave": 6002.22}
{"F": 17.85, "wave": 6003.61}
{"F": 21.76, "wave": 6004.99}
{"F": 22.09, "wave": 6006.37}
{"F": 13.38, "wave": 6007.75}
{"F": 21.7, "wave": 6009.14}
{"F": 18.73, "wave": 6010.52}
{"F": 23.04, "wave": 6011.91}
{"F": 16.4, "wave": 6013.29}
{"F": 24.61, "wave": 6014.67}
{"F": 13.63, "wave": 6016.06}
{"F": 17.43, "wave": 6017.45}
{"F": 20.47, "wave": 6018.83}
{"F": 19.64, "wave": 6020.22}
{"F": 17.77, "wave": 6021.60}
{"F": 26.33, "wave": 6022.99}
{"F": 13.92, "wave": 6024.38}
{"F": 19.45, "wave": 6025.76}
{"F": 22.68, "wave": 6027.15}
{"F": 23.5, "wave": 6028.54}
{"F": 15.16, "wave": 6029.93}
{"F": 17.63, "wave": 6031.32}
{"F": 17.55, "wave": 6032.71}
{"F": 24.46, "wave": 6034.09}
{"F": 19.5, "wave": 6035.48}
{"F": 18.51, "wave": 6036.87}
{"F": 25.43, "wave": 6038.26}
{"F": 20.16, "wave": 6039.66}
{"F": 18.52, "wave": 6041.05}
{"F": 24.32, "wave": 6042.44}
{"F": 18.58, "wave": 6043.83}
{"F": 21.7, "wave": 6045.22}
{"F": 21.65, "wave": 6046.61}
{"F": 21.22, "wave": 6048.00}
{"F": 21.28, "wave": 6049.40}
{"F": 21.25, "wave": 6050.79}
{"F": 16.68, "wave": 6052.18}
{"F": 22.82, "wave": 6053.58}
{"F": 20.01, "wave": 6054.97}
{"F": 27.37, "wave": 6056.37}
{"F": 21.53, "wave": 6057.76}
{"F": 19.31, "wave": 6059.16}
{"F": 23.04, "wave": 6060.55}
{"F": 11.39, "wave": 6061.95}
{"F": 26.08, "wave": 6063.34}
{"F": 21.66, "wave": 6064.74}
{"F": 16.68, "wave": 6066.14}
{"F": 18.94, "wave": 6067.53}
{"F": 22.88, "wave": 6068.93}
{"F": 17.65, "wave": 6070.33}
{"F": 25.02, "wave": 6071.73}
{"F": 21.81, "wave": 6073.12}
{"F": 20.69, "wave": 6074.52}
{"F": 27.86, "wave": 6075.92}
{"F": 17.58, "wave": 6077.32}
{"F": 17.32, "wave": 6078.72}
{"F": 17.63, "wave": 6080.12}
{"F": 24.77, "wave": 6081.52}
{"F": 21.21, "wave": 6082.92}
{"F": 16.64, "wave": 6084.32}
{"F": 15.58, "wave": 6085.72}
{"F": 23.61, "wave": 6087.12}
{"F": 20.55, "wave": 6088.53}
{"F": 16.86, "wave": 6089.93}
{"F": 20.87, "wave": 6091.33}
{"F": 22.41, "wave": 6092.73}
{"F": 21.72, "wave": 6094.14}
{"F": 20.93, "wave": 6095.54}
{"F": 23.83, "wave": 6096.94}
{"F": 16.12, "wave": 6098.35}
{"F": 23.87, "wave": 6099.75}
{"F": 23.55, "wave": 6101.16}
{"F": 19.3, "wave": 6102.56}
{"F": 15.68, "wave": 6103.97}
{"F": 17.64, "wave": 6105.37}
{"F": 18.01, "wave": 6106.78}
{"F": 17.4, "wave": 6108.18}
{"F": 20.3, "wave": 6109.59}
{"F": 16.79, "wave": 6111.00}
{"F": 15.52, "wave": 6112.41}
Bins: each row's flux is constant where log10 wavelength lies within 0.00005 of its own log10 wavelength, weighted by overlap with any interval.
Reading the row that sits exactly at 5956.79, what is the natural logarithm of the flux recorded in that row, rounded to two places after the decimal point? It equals 3.12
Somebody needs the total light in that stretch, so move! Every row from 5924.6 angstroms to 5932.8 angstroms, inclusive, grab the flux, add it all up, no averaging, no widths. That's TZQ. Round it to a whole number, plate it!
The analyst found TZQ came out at 124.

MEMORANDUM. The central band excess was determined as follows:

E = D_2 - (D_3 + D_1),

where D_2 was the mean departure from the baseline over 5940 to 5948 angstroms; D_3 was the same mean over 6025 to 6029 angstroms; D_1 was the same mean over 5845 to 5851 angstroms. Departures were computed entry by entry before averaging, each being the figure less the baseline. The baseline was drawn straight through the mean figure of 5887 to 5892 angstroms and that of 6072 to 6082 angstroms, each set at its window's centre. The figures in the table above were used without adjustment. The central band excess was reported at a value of -9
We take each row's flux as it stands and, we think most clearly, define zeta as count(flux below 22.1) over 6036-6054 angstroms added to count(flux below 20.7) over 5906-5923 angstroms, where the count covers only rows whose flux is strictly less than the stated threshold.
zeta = 16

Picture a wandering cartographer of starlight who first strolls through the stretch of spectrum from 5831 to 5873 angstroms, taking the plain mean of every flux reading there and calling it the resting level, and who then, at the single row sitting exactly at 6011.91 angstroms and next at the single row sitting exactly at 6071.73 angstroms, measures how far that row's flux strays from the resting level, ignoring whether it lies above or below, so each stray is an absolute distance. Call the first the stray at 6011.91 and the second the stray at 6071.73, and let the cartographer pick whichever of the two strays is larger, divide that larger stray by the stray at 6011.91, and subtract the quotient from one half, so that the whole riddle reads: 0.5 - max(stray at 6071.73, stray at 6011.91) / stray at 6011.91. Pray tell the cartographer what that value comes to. -1.4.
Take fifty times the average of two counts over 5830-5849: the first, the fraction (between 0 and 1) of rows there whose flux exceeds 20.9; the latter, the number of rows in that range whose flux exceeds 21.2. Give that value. 189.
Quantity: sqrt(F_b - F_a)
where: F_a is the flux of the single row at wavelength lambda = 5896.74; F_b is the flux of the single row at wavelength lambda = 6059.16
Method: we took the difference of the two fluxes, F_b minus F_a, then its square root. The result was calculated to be 1.6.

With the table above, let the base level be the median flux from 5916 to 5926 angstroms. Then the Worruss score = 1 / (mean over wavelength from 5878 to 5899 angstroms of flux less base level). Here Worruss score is -1.3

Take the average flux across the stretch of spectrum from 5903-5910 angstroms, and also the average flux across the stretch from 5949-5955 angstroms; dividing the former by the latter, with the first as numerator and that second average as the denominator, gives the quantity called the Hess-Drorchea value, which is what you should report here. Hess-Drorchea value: 1.02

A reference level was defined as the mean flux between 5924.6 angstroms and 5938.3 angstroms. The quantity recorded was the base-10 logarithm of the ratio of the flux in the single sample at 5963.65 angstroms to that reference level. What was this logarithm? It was 0.03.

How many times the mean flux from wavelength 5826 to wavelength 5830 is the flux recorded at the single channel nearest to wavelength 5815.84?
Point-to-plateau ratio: 1.04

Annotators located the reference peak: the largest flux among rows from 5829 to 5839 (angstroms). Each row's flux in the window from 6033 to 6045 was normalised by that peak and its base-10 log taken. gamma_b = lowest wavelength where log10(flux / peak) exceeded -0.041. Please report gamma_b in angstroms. 6034.09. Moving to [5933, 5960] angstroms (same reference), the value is 5937.62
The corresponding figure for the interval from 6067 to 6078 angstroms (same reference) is 6068.93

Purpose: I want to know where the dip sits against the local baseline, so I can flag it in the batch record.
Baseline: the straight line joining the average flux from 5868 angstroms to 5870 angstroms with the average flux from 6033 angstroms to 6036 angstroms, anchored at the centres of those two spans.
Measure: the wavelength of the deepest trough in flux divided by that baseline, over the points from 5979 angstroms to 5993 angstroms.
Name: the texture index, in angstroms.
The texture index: 5985.66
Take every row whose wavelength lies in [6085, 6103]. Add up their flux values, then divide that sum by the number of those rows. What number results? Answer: 20.7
